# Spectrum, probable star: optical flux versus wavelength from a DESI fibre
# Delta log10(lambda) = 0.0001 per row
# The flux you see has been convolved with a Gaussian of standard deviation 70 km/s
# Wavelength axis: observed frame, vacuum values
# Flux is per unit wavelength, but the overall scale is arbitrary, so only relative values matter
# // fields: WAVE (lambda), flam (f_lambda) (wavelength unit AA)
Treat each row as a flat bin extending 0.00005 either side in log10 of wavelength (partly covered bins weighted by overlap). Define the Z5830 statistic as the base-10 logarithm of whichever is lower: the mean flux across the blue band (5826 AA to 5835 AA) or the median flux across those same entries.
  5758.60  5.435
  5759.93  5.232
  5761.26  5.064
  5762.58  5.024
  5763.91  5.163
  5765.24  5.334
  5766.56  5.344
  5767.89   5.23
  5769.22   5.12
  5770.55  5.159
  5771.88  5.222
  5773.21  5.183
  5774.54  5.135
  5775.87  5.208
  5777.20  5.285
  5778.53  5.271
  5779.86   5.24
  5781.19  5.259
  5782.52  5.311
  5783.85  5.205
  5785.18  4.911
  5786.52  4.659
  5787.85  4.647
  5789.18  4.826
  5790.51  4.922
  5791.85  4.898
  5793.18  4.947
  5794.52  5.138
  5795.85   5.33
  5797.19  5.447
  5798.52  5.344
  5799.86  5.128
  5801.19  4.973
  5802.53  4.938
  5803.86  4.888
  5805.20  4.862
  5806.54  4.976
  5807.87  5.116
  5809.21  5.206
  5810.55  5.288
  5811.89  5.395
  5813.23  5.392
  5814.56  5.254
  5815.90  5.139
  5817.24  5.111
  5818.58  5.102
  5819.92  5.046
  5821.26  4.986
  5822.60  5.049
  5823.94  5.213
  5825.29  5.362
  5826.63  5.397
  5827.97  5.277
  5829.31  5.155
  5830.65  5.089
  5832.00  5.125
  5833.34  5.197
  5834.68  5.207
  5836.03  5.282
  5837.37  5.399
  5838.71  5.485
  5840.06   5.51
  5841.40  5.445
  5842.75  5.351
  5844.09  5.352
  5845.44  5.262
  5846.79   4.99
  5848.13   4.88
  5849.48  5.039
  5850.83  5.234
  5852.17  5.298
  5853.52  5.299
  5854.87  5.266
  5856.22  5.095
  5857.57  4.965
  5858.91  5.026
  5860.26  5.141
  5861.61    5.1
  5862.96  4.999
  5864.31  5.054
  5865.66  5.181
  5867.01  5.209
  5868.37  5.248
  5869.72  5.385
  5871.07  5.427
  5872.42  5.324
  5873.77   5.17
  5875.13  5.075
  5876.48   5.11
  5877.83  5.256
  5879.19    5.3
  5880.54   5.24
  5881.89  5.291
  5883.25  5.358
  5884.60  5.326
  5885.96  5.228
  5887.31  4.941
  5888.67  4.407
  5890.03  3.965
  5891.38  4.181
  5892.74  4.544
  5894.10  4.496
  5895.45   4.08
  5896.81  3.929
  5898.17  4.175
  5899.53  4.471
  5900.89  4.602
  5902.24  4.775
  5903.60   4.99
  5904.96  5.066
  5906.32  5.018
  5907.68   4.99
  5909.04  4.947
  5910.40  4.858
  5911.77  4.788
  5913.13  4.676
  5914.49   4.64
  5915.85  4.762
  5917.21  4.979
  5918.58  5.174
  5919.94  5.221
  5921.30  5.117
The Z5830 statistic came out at 0.716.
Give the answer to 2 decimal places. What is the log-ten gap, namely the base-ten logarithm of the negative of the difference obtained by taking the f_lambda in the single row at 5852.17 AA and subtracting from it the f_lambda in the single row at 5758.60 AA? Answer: -0.86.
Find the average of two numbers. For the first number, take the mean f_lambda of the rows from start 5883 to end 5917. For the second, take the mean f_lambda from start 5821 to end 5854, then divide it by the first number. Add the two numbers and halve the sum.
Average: 2.90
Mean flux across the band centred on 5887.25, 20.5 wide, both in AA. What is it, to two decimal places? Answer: 4.77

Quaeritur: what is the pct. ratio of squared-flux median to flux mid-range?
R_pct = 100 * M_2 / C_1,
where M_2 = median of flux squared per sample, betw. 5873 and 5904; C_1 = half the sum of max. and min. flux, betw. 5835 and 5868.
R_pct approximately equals 470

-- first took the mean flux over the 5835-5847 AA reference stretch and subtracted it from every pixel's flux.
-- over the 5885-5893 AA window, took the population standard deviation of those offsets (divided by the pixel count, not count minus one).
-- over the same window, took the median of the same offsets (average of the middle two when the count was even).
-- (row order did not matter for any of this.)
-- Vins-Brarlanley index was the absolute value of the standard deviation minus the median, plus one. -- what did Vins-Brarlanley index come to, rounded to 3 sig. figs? 2.30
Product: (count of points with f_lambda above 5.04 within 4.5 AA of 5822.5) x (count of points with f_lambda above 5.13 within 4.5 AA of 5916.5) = 12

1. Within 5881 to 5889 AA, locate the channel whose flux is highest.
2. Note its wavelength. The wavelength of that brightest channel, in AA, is 5883.25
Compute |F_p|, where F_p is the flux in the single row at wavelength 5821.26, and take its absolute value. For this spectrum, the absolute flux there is 4.99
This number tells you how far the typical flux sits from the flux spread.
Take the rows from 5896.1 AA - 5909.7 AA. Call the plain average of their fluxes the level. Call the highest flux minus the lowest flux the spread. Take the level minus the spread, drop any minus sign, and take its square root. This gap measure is 1.89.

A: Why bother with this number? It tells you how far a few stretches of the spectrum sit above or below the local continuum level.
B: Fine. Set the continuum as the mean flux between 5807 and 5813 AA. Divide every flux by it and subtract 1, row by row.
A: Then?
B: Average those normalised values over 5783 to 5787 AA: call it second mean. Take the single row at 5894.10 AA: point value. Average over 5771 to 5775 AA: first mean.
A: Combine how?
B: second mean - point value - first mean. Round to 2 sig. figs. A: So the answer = 0.10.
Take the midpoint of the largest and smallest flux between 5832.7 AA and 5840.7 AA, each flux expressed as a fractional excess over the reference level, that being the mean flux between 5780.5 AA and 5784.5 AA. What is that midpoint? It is 0.02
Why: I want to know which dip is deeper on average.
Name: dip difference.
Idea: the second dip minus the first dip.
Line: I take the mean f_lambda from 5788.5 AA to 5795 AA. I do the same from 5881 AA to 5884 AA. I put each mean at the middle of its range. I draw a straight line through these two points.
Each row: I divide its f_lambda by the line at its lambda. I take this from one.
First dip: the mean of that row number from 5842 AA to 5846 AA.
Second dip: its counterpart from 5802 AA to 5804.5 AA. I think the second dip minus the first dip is 0.047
